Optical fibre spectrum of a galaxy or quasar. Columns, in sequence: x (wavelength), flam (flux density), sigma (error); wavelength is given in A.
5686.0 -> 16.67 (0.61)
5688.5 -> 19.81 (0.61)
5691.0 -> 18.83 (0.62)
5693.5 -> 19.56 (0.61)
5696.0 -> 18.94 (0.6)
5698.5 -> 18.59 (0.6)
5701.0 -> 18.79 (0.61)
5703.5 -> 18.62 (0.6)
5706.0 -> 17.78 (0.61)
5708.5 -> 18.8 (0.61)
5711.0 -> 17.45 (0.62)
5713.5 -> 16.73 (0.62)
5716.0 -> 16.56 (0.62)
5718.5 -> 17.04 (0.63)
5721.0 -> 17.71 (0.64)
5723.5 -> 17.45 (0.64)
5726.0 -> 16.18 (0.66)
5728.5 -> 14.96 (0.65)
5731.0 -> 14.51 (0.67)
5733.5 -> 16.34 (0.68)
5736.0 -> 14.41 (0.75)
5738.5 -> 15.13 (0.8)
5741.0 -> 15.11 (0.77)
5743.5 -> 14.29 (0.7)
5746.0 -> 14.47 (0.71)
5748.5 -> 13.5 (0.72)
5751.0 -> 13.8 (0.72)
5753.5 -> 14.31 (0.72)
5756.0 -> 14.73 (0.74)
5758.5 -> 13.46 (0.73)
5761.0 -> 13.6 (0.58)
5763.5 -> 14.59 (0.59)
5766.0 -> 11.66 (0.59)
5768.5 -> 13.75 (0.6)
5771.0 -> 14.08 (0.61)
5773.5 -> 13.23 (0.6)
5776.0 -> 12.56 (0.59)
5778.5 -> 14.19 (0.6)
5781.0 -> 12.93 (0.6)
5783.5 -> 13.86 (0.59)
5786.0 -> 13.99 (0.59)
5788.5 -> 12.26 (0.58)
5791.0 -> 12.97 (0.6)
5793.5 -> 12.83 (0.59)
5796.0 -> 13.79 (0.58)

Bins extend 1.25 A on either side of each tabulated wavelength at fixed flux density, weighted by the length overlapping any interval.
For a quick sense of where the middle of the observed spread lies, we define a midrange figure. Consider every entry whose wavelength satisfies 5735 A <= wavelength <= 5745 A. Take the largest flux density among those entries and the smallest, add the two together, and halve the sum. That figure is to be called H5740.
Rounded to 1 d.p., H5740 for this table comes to 14.7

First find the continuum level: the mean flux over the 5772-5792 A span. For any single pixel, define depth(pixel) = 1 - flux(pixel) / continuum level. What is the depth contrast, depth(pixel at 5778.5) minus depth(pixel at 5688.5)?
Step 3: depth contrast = 0.42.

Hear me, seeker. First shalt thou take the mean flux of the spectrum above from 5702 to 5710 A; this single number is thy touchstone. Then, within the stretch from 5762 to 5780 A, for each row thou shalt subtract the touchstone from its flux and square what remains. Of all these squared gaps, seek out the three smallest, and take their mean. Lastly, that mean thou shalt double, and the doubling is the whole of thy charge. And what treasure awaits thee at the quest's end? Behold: 34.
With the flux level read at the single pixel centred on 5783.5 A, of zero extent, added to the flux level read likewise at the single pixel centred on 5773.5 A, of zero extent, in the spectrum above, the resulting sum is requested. 27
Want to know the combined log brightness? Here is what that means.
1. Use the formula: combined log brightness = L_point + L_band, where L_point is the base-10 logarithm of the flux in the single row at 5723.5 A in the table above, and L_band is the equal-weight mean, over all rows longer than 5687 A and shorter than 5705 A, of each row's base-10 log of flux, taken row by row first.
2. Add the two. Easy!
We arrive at 2.52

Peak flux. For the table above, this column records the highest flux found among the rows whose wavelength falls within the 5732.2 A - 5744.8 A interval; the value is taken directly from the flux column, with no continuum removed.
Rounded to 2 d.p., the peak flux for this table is 16.34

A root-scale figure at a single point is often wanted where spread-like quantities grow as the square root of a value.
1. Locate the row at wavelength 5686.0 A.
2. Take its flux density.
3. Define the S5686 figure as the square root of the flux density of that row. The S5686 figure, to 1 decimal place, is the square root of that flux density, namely 4.1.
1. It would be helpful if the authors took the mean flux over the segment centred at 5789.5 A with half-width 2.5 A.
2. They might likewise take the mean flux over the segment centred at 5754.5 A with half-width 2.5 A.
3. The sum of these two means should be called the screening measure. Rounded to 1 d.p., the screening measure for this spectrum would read 27.1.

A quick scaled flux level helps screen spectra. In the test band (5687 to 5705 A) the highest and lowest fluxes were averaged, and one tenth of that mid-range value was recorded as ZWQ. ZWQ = 1.9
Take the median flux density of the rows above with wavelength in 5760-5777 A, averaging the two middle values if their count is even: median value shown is 13.6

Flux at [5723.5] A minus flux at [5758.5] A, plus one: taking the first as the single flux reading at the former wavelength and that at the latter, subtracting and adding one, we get 5.0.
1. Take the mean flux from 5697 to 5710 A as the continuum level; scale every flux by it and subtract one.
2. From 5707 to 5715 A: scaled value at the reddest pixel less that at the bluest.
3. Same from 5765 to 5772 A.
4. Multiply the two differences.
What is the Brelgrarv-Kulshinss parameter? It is -0.015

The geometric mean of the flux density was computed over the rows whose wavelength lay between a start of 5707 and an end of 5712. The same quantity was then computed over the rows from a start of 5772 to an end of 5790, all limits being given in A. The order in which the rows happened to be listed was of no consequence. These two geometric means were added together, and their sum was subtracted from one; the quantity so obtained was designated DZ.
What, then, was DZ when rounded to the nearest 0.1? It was -30.4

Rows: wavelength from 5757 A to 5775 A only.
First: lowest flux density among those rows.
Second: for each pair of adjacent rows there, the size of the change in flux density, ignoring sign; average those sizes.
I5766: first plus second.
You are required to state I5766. 13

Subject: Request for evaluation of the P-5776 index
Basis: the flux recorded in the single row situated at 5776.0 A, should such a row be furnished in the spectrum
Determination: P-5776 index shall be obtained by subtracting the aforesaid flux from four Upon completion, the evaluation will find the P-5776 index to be -8.6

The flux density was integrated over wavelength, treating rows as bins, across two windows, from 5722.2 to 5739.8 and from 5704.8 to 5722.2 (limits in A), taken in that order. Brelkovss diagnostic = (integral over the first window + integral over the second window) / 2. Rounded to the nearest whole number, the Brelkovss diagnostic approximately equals 289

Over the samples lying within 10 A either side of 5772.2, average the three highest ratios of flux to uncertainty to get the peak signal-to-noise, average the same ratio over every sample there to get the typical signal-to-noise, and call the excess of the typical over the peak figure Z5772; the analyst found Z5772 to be -1.4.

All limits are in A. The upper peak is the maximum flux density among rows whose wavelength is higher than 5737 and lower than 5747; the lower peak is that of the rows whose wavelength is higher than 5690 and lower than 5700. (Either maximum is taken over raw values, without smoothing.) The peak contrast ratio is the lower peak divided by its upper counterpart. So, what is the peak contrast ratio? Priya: 1.29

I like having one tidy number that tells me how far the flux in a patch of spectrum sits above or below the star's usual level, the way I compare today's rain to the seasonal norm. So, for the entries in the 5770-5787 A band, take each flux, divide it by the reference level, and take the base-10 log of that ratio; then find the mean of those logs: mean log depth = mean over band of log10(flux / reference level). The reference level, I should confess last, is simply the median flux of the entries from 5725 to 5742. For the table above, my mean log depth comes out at -0.048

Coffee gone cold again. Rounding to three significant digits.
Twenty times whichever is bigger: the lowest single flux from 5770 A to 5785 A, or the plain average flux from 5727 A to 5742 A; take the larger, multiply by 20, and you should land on 302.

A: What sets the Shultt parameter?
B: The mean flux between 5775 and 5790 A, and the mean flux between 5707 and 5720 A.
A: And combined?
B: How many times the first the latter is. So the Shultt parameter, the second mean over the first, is 1.30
